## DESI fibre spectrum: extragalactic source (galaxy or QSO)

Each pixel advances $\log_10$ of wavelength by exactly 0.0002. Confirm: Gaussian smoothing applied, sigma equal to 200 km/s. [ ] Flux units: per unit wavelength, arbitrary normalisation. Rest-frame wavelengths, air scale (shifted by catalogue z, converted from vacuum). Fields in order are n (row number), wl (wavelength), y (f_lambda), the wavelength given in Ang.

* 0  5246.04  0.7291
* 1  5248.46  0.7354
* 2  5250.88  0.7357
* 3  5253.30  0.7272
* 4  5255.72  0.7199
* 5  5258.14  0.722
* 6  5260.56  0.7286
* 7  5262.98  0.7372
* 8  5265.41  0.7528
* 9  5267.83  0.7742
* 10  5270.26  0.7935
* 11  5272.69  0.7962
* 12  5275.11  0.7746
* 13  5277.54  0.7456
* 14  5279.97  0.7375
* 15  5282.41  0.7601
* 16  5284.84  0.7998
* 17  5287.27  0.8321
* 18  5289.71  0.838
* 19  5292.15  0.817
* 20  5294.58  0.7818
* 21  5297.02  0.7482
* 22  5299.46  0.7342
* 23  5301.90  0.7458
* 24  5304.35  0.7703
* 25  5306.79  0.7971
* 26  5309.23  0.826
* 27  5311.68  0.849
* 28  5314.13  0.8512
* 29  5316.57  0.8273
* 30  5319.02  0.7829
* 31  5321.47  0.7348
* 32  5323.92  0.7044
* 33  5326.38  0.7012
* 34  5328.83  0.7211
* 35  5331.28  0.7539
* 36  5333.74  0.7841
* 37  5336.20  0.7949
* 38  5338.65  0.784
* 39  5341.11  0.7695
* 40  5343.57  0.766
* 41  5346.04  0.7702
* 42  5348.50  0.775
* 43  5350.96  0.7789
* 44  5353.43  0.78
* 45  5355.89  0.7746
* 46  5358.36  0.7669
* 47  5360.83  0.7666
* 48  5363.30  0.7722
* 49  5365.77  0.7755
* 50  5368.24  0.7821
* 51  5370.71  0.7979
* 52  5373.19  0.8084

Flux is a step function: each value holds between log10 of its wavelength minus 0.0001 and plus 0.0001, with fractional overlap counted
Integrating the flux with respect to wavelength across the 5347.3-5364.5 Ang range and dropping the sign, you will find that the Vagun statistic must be 13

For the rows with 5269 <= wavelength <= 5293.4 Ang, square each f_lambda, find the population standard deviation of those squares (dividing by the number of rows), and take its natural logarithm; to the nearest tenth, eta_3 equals -3.0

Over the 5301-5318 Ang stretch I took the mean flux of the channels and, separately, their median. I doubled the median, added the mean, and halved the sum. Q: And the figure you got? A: 1.23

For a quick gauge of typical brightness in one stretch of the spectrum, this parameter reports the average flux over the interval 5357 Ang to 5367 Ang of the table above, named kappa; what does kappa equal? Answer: 0.770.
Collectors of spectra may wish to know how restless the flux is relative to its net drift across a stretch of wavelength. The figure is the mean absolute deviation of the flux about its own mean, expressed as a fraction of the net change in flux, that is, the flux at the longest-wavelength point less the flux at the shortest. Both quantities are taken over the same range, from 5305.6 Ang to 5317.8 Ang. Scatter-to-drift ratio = 0.5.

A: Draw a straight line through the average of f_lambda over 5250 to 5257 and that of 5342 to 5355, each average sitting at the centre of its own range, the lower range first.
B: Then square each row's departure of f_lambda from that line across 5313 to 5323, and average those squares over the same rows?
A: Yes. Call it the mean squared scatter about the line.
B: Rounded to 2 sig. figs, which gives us 0.0037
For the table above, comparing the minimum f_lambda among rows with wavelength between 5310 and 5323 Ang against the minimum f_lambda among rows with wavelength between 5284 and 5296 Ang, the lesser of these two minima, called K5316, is 0.735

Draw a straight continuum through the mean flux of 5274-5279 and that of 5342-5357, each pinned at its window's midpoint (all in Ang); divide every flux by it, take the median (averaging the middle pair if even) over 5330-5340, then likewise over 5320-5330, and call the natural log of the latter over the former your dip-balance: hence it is -0.09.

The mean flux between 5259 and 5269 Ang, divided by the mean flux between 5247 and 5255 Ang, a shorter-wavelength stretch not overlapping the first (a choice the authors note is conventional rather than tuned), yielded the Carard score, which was 1.02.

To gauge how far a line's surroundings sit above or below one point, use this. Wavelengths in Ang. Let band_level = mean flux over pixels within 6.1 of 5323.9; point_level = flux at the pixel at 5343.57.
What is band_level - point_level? -0.037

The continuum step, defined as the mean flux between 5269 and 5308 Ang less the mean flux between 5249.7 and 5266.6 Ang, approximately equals 0.05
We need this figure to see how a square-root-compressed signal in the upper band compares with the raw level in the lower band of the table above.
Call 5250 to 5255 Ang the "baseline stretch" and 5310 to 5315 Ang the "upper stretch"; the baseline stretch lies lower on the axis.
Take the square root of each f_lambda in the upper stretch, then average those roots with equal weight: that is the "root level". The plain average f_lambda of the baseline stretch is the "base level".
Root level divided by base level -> 1.26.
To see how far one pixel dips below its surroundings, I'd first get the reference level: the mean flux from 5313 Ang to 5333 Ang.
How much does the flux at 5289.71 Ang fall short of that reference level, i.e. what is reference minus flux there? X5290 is -0.078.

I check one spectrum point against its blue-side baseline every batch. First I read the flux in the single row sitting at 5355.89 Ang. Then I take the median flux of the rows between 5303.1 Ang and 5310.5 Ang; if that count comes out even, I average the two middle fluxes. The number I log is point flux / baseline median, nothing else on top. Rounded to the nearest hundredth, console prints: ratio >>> 0.97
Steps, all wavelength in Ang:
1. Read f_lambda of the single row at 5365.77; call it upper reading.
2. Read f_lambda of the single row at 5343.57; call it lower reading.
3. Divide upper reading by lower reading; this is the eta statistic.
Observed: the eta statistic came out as 1.01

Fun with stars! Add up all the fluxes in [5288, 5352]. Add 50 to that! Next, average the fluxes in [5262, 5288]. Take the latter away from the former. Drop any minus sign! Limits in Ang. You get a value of 69.4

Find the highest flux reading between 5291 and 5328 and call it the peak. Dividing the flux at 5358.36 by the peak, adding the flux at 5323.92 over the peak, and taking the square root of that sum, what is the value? 1.31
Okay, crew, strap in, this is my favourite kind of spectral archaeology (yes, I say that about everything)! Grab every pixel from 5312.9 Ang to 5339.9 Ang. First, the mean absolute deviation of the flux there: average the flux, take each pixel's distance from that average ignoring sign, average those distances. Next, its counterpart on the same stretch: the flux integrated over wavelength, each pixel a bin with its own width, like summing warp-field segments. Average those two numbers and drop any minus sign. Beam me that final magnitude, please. 10.4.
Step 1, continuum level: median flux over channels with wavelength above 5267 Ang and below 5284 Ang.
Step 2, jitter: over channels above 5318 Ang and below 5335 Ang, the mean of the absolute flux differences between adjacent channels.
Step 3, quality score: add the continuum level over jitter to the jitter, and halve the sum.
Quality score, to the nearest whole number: 14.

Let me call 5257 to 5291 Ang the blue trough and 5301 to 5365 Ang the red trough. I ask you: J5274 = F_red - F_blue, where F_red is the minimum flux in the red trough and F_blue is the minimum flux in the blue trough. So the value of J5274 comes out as -0.021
